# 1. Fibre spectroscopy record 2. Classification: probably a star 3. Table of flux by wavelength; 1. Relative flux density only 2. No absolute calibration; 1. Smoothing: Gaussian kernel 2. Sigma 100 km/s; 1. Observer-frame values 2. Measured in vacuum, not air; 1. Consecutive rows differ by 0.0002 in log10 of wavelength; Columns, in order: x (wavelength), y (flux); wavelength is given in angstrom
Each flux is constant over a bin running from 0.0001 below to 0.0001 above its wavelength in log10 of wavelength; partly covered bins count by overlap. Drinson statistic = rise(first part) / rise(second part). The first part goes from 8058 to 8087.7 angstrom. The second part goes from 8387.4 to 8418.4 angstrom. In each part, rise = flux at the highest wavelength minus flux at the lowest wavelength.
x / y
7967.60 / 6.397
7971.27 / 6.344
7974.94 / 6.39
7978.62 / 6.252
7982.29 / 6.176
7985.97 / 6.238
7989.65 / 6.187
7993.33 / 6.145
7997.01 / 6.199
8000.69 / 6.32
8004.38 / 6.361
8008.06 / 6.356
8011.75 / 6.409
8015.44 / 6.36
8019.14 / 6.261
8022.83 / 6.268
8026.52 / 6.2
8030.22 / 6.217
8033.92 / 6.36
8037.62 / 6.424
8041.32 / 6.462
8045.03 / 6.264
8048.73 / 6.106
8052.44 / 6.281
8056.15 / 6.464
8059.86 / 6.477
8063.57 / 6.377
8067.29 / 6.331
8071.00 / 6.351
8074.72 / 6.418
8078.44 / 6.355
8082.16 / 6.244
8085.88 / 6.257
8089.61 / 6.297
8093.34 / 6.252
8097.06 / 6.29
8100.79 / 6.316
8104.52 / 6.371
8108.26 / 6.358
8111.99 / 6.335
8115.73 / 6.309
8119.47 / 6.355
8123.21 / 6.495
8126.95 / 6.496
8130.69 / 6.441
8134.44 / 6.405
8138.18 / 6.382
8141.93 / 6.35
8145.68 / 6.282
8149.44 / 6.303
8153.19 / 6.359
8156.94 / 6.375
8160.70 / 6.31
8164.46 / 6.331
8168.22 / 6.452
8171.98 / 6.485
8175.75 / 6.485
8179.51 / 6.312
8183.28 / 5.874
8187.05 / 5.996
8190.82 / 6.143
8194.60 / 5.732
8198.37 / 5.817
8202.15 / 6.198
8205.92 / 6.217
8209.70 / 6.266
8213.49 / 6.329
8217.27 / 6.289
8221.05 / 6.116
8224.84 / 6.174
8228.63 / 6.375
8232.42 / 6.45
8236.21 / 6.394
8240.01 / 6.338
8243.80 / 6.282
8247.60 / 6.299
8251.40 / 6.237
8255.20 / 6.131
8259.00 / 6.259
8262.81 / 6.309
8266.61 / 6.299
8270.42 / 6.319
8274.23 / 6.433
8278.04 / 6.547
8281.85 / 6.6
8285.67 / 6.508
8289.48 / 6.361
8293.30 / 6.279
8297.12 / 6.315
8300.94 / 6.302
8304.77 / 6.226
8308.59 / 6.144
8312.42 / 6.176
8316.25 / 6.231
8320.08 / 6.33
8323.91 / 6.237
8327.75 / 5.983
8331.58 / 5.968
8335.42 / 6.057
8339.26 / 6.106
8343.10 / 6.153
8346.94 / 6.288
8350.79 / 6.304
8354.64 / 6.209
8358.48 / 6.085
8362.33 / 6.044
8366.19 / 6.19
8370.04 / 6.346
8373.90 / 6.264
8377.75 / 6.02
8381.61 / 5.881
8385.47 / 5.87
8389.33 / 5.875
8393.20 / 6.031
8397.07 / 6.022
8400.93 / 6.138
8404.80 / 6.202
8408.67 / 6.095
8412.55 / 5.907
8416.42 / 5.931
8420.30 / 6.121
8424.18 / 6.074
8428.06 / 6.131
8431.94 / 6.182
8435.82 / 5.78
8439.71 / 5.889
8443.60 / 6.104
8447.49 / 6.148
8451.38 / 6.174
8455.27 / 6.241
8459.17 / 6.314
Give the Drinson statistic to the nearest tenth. -3.9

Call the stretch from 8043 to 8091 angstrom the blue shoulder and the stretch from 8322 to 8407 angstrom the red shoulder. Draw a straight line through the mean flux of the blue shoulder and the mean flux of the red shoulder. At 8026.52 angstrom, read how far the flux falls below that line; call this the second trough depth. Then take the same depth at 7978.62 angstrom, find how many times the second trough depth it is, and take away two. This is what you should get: -1.1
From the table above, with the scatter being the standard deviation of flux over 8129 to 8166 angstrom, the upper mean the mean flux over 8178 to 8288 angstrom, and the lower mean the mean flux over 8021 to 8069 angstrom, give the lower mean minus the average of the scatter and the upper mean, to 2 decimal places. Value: 3.18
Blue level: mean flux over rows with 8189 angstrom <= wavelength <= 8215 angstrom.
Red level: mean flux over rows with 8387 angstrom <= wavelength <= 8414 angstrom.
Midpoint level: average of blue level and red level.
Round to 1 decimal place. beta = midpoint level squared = 36.8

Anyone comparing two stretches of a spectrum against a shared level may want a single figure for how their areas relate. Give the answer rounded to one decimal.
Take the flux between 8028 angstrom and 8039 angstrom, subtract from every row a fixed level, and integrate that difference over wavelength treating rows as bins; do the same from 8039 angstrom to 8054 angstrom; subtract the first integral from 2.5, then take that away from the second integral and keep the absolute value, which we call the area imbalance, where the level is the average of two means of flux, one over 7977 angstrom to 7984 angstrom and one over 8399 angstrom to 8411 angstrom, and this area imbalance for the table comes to 0.7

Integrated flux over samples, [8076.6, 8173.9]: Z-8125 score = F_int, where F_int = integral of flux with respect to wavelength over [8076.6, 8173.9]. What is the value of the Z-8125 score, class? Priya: 618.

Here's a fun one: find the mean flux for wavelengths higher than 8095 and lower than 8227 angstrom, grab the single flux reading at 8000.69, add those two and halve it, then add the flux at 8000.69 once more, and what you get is 12.6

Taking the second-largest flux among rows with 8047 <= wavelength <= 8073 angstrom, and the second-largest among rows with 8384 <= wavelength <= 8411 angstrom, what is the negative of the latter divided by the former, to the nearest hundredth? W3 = -0.95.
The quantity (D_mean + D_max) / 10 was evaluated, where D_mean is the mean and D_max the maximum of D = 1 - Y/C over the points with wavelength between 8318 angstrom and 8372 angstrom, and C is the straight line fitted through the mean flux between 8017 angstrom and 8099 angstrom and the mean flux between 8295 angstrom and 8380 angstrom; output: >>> 0.0037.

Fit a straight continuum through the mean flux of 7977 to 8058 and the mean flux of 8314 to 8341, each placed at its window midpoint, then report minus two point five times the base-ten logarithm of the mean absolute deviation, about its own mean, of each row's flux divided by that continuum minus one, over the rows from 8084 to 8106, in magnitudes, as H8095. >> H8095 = 5.68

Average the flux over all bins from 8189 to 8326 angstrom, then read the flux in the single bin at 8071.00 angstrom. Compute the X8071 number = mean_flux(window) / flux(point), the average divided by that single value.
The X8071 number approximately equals 0.99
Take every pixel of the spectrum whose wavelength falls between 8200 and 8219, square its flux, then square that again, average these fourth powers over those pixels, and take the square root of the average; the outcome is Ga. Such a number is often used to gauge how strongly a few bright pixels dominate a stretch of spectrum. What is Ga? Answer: 39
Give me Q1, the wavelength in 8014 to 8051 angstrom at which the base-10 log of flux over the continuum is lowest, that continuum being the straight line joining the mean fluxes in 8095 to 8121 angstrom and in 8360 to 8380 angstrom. 8048.73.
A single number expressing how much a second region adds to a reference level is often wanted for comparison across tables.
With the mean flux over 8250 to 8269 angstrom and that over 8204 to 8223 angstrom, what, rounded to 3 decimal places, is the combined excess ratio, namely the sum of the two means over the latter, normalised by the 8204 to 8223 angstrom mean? 2.001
